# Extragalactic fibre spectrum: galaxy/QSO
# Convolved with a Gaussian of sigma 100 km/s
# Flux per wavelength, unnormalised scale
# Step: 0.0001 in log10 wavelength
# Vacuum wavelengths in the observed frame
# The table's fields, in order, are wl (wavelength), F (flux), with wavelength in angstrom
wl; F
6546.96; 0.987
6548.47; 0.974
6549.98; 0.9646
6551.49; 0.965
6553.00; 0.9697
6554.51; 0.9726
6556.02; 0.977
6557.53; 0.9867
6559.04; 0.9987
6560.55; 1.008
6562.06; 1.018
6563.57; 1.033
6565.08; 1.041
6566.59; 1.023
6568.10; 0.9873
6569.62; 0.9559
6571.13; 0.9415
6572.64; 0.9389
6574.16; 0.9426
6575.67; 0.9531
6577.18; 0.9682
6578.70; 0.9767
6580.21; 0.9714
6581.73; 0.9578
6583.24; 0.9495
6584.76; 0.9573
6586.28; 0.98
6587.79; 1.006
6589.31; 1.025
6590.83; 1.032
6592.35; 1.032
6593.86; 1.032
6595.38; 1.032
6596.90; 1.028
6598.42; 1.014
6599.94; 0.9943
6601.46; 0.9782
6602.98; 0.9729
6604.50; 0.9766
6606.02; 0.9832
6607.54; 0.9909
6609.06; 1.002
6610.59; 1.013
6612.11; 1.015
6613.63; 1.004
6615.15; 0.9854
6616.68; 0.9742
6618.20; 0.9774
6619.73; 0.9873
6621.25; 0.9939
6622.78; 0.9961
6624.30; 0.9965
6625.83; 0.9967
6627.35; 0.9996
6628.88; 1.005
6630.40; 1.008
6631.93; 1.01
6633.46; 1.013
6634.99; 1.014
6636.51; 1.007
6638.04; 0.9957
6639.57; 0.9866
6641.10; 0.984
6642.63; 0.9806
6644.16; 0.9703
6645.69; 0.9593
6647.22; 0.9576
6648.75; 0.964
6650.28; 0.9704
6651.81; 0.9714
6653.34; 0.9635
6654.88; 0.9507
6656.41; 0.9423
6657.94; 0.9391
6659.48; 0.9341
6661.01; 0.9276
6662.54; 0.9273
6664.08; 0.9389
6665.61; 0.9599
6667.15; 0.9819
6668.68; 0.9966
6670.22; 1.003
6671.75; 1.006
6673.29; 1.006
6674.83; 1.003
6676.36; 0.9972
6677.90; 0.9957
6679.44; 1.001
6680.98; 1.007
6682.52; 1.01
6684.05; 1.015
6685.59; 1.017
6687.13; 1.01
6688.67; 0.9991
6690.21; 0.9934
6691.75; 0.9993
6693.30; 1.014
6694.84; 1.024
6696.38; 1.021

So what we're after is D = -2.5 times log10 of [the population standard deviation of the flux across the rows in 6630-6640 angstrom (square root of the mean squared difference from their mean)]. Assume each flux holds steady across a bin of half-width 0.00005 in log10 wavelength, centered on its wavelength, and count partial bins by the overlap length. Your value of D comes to 5.1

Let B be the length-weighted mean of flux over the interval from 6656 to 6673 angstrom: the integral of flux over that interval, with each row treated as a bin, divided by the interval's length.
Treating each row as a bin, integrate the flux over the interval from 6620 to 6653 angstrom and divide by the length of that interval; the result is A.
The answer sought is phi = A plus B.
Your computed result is 1.95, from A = 0.99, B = 0.96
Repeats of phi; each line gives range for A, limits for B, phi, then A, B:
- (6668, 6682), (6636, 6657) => 1.97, 1.00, 0.97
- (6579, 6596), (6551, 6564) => 1.99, 1.00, 0.99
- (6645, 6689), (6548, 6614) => 1.97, 0.98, 0.99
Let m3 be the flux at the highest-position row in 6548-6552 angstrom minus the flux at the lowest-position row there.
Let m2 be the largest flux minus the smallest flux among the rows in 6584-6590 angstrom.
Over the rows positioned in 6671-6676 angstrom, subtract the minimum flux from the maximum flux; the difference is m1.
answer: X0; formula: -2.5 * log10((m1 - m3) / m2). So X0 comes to 1.9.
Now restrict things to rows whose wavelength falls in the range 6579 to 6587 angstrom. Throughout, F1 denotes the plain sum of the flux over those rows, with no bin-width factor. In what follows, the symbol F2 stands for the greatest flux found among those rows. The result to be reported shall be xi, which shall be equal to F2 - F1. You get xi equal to -3.84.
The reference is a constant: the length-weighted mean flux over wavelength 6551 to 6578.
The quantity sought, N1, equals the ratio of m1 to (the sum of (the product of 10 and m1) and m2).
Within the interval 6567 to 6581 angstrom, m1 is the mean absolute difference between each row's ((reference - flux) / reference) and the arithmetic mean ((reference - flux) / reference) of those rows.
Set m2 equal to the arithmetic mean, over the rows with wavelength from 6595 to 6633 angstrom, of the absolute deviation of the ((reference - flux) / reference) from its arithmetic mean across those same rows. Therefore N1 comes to 0.0919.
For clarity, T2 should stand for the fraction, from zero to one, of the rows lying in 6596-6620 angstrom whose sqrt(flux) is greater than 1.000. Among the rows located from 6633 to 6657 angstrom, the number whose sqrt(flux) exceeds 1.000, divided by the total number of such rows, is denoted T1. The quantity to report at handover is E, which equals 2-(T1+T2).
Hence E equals 1.44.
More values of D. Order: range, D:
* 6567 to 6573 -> 4.3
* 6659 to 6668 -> 4.3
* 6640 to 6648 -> 4.9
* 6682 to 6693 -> 5.2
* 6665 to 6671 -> 4.5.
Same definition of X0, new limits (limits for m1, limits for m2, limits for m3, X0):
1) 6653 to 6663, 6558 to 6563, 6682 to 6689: -1.0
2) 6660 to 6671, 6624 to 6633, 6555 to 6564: -0.4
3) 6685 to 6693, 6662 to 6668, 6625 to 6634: 2.2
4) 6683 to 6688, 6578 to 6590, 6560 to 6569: 1.1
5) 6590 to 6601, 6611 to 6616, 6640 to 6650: -0.7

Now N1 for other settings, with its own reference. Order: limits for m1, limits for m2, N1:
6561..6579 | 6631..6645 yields 0.0960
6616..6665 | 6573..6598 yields 0.0874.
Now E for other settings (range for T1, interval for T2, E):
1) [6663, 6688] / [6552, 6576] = 1.06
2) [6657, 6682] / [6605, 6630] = 1.31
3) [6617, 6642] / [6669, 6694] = 0.94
